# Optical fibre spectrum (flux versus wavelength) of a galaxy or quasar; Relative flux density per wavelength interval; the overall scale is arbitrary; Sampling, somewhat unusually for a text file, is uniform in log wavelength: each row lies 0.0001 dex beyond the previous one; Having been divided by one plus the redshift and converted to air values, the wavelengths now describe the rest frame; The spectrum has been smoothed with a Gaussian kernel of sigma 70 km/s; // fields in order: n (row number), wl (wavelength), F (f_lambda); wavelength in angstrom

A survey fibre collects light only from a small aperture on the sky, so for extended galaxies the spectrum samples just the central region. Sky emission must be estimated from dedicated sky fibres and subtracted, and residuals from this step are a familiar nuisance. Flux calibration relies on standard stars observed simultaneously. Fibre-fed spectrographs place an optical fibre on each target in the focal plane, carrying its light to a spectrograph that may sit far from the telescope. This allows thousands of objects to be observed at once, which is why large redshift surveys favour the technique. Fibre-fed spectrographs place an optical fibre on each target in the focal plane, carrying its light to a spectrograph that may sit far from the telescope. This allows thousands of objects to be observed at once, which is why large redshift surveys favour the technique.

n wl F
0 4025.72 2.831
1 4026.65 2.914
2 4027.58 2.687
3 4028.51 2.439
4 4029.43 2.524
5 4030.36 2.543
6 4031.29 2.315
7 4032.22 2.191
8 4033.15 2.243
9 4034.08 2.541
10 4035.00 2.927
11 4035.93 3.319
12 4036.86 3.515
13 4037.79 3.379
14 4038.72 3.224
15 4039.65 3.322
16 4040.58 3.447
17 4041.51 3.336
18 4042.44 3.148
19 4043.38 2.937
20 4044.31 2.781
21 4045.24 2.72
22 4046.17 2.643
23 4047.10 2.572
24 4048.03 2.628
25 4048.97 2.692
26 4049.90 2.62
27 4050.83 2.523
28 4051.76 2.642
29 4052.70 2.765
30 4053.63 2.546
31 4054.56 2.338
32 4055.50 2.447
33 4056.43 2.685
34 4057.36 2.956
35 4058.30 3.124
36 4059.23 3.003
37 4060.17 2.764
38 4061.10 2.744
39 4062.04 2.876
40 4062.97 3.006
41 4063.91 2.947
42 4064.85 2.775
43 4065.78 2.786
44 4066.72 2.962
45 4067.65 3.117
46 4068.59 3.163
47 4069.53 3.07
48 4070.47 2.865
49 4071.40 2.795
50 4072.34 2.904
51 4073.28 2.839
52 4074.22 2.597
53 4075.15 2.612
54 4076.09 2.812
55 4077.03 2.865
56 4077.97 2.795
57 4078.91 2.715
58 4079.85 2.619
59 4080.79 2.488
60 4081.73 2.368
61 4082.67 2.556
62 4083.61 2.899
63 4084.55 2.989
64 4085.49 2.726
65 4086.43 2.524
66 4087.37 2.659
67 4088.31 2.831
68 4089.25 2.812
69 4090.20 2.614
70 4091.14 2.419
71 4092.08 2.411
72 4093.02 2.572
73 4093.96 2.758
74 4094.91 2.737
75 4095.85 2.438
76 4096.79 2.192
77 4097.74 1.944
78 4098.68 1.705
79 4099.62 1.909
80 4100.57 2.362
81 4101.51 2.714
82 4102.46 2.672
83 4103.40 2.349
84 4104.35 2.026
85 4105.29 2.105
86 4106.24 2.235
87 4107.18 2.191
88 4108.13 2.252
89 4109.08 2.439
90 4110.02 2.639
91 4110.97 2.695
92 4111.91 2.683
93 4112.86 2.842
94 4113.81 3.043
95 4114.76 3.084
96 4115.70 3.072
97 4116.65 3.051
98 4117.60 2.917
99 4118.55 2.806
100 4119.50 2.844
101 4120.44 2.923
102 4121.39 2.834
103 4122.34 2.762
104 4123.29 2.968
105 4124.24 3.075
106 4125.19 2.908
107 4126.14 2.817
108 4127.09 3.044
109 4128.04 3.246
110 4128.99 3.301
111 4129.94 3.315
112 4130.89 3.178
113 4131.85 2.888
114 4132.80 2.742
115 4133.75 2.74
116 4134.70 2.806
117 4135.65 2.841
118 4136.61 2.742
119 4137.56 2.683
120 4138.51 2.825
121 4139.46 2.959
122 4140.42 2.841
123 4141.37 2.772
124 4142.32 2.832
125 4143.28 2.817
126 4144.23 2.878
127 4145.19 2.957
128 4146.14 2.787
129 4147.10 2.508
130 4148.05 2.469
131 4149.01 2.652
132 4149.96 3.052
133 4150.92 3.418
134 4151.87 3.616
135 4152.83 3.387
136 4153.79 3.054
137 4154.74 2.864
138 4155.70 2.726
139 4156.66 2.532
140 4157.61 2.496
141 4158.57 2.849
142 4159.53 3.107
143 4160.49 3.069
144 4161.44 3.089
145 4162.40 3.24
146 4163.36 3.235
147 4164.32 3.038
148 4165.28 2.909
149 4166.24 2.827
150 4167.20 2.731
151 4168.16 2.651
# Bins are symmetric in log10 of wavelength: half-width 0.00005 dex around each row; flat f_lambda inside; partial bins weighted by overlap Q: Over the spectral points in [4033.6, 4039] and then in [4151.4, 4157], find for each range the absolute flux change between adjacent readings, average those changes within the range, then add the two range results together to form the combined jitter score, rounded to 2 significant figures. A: 0.47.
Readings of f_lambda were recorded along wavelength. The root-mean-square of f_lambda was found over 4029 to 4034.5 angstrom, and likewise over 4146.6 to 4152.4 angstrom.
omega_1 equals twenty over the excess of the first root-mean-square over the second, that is -34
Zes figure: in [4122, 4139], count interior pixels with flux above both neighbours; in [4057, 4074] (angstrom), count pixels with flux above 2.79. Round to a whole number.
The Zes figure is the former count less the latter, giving -11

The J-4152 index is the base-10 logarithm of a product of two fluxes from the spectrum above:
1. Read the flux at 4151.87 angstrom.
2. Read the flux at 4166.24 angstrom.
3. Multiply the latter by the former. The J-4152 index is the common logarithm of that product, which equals 1.01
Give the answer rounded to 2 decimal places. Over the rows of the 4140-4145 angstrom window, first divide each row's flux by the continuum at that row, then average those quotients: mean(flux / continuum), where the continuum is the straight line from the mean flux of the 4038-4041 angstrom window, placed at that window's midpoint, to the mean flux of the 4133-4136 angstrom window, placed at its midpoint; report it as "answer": 1.03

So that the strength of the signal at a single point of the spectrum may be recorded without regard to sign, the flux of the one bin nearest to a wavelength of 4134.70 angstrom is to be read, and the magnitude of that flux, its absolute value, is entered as 2.81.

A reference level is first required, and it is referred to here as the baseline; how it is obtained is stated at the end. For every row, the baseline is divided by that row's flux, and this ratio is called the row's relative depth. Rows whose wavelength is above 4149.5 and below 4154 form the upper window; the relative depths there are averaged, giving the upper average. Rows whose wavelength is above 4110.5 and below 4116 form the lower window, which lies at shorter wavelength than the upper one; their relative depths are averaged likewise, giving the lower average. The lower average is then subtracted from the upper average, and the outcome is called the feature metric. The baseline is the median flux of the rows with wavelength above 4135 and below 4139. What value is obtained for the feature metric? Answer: -0.12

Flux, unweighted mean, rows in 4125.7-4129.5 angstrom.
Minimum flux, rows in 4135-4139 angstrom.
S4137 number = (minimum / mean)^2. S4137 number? 0.75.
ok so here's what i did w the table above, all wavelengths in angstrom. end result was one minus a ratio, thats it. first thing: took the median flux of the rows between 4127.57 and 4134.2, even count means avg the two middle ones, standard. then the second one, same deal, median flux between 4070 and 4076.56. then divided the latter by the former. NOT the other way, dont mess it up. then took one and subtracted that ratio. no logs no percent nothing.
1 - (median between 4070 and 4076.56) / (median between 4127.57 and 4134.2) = 0.12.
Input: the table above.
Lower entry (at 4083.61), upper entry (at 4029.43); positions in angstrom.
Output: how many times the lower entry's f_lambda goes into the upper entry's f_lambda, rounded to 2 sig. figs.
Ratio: 0.87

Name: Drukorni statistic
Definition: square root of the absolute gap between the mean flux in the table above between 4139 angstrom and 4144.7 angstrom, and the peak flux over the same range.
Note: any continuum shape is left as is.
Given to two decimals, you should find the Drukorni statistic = 0.33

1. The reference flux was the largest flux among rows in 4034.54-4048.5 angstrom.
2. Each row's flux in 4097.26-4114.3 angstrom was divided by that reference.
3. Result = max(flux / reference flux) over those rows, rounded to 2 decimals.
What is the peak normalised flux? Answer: 0.87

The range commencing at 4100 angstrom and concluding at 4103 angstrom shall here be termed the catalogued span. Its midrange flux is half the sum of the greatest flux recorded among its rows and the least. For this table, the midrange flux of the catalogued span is 2.54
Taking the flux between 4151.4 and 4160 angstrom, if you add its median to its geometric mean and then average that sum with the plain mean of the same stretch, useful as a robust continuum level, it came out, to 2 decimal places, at 4.38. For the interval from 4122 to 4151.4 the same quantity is 4.31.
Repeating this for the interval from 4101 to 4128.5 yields 4.13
